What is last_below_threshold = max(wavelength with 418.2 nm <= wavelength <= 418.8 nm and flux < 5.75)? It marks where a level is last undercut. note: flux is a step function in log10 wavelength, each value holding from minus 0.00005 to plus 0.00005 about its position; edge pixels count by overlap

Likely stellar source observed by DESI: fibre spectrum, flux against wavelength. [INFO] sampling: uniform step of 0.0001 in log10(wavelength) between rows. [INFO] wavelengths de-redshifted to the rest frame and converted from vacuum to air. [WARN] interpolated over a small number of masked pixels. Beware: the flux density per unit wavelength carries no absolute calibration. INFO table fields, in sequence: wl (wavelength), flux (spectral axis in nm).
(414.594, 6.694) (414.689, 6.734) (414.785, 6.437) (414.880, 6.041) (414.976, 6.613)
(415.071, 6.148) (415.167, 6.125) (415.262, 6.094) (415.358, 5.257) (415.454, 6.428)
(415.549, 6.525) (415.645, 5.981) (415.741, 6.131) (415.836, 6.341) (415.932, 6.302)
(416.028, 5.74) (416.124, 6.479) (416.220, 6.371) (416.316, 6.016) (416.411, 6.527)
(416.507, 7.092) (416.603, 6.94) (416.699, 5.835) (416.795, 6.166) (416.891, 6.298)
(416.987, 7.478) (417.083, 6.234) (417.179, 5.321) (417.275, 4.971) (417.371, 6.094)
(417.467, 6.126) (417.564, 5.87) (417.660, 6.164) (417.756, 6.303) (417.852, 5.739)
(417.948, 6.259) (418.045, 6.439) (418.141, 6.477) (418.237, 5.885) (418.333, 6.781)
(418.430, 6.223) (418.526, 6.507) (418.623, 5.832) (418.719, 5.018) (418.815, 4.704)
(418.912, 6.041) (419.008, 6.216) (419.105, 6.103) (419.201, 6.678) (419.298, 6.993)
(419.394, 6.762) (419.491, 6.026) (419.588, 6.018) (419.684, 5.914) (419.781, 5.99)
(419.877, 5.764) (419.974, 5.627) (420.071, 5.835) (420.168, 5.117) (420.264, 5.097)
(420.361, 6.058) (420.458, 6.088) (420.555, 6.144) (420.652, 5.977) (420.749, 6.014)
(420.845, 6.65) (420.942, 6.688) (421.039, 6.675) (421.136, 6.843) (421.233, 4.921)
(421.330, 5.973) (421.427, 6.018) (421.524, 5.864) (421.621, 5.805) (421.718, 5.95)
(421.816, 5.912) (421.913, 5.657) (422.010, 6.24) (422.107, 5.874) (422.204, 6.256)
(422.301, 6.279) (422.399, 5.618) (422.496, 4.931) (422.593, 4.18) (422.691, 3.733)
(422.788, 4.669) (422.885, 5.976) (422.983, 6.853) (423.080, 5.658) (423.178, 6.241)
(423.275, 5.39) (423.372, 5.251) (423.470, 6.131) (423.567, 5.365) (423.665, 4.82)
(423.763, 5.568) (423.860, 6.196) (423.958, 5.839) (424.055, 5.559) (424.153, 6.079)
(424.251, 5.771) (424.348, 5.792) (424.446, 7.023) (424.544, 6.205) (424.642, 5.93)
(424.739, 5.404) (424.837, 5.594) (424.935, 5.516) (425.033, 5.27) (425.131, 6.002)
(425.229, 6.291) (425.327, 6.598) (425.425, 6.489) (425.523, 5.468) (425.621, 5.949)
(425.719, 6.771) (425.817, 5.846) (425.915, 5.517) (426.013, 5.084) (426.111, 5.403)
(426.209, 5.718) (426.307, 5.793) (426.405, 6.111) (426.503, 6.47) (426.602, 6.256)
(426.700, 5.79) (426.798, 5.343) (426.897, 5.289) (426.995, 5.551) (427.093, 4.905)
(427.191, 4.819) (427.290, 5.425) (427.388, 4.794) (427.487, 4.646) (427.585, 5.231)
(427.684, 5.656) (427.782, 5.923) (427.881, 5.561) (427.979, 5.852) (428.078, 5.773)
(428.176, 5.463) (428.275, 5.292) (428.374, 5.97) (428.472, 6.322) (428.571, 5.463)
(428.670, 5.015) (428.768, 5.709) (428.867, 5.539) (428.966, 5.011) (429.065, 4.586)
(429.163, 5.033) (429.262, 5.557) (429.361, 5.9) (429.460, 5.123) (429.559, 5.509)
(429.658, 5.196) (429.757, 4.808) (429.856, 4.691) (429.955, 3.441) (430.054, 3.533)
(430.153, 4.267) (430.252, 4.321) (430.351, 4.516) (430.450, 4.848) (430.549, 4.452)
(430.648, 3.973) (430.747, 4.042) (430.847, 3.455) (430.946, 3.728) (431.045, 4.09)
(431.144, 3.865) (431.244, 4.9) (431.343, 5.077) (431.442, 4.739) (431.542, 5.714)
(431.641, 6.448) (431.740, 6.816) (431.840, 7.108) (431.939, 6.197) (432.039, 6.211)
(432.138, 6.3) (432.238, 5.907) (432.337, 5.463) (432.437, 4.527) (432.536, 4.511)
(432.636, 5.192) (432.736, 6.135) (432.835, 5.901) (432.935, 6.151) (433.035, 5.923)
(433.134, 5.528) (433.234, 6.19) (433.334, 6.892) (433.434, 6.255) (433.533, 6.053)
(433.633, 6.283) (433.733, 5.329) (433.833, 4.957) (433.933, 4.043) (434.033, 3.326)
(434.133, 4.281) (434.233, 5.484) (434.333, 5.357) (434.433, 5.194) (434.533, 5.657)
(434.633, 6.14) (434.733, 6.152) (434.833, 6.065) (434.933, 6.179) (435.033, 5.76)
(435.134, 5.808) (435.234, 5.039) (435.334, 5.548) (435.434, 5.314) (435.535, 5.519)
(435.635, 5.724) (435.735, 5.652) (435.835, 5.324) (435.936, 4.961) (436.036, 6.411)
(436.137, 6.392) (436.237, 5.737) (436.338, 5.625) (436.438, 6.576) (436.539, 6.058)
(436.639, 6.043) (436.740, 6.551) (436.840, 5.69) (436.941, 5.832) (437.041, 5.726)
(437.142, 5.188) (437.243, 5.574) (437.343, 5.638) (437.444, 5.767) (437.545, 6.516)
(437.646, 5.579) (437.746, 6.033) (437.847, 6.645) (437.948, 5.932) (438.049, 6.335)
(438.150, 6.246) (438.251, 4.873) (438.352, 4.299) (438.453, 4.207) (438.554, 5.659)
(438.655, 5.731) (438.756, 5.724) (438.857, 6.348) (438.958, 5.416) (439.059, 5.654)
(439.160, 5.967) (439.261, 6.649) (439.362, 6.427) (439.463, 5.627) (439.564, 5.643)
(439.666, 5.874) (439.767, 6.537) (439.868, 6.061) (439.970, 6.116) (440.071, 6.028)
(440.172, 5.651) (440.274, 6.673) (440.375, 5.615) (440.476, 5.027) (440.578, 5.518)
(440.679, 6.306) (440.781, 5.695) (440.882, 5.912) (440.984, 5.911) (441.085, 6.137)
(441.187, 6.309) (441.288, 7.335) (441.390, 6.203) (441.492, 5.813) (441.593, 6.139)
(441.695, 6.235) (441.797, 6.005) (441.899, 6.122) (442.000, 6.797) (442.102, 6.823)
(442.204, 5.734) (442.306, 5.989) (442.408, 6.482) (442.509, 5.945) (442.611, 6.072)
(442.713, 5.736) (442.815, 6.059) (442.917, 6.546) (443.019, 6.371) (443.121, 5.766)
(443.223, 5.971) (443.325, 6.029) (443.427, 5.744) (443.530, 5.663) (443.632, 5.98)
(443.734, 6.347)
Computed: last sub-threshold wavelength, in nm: 418.719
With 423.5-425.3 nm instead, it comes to 425.033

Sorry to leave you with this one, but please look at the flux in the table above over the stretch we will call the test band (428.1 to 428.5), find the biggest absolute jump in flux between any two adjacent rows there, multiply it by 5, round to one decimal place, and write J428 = 3.4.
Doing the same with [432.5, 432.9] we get 4.7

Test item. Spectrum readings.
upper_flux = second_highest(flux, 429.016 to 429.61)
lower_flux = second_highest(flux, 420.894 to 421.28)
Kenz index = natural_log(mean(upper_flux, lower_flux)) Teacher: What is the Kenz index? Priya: 1.81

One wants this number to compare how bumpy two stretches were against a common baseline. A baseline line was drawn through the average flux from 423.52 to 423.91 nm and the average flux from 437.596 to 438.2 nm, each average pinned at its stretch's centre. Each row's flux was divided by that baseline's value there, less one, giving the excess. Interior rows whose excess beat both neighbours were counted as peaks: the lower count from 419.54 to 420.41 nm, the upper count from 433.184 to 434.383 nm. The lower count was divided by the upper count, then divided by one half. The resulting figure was 1.3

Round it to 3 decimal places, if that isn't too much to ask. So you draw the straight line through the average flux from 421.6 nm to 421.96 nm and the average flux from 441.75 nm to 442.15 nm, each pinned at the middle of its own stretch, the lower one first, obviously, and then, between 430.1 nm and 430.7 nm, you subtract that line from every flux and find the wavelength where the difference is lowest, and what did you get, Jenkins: 430.648 nm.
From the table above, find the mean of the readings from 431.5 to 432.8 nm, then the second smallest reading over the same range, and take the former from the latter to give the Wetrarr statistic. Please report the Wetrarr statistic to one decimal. -1.4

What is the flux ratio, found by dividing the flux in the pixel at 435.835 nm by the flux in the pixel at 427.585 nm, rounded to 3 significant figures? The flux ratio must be 1.02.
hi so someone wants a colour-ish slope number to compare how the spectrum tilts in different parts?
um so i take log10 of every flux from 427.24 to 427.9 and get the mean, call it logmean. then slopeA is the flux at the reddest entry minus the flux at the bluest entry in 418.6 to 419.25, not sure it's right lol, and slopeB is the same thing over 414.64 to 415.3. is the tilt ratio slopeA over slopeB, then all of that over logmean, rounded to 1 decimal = -1.8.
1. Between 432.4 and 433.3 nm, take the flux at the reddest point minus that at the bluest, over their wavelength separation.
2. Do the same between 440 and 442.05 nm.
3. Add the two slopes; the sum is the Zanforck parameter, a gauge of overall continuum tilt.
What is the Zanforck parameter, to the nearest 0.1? 2.5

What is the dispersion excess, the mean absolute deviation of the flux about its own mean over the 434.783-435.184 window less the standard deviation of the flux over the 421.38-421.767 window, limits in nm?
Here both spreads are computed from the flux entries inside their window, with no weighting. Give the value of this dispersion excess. 0.1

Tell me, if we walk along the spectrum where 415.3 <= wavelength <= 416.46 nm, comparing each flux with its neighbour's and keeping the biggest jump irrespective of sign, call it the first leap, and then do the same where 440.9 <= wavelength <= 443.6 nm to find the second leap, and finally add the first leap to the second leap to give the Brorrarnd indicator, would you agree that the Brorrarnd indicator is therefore 2.30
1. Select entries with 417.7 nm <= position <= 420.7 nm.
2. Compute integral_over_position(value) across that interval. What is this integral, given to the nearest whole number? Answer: 18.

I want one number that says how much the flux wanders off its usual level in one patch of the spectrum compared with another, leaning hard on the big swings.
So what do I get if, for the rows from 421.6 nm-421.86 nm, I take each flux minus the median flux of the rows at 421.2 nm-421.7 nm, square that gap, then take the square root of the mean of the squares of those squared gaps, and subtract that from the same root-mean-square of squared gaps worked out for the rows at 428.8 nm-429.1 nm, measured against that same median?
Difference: 1.0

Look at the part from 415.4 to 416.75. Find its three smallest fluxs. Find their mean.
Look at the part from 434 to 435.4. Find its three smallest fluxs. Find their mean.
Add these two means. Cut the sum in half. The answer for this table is 5.0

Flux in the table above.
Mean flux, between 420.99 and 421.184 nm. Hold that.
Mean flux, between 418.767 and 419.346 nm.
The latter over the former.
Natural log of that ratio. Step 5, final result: -0.10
